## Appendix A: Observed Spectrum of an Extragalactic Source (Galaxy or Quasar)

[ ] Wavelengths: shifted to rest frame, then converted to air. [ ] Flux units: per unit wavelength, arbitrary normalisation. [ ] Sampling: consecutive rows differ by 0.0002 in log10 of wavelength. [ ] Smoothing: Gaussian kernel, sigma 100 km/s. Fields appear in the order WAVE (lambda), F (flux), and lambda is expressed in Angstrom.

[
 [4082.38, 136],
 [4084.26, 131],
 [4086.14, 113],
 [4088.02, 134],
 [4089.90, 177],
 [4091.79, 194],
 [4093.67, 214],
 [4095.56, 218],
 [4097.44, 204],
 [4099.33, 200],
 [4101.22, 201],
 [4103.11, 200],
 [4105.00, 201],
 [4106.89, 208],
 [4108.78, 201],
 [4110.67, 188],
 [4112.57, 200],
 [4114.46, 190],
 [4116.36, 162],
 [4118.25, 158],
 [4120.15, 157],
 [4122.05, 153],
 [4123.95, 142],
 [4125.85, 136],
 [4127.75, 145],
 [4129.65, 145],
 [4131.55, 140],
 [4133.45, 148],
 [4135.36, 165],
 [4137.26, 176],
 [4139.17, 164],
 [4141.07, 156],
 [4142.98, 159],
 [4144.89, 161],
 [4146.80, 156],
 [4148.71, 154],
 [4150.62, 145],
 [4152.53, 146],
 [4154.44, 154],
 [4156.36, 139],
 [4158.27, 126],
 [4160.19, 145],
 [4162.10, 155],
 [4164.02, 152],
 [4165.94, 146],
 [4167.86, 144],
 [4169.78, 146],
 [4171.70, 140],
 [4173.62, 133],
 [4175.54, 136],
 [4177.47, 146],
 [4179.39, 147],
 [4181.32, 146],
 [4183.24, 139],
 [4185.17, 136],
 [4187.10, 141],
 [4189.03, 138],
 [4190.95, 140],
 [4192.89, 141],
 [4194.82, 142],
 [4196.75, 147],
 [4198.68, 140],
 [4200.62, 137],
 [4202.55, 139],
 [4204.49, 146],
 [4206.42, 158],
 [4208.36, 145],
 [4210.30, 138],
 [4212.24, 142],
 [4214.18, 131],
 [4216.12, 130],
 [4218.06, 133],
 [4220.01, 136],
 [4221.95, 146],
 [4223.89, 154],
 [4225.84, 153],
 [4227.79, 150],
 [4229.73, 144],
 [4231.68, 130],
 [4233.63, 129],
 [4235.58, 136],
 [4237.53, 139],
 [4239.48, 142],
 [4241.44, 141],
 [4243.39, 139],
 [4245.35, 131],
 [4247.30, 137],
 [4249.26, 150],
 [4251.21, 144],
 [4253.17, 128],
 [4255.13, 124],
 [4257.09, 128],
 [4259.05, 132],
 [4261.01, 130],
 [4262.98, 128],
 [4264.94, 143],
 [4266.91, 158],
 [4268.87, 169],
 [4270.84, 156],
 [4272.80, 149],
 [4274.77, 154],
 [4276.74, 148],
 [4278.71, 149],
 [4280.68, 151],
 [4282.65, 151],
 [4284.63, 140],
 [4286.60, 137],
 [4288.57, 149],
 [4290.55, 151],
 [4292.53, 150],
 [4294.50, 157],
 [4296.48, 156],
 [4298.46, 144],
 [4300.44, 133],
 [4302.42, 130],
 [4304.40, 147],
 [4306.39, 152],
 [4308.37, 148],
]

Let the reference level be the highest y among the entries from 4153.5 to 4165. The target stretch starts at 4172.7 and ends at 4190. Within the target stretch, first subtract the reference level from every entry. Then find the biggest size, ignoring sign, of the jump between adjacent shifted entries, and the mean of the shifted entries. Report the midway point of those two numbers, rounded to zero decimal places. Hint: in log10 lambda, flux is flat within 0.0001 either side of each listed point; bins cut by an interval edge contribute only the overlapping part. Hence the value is -2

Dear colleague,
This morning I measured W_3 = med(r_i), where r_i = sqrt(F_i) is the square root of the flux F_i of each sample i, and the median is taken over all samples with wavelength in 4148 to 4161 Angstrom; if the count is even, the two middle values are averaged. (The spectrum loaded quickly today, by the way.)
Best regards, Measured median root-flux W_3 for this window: 12.0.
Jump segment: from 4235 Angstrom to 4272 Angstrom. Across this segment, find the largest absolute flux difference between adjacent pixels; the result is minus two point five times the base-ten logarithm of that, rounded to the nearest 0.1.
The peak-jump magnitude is -3.0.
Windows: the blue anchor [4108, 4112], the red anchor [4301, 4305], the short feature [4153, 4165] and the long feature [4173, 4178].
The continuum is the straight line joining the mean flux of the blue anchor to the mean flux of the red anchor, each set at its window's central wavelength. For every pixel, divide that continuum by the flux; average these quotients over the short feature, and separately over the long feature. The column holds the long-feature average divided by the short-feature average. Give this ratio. 1.02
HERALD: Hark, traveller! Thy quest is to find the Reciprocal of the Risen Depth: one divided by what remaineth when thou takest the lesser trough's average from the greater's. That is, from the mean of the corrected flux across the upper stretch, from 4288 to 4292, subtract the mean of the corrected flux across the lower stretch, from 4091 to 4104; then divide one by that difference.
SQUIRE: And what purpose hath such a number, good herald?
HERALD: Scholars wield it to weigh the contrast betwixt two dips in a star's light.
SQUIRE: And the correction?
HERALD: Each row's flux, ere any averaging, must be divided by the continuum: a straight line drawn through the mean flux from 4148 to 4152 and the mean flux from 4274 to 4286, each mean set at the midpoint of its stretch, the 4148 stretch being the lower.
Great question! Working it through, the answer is -3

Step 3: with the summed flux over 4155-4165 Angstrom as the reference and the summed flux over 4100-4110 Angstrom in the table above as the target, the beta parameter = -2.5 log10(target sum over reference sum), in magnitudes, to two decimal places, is -0.37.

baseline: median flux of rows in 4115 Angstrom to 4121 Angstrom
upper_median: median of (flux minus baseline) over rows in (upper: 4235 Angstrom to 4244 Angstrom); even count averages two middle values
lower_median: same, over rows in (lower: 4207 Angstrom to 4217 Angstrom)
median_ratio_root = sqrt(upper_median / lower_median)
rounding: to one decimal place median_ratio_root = 1.0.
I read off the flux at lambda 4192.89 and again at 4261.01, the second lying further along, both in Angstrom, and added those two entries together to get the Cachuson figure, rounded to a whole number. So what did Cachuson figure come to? 271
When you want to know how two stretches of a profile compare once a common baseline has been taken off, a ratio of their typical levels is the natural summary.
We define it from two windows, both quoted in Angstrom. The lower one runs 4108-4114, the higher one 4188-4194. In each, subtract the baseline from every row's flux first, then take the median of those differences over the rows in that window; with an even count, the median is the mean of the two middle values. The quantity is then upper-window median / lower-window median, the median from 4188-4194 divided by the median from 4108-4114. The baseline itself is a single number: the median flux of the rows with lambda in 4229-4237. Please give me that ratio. 0.10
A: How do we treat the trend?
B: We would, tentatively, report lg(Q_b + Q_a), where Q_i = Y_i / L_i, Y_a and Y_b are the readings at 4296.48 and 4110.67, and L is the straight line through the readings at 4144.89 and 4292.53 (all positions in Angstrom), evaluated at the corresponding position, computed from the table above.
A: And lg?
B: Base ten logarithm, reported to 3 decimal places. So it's 0.341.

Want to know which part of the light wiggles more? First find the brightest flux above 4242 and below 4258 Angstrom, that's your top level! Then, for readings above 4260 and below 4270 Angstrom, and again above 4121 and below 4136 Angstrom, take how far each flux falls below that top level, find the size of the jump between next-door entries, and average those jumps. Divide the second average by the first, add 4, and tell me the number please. 4.74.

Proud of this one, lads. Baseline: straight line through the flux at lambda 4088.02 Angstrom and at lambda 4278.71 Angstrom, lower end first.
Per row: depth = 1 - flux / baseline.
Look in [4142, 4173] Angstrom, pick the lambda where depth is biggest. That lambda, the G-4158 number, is 4158.27 Angstrom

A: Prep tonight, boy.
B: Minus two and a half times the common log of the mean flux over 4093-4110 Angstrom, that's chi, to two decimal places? -5.78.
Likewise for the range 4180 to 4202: -5.37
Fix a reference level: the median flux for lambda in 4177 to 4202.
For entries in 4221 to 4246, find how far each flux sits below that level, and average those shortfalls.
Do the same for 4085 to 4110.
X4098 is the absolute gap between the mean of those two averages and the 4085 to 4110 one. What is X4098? 24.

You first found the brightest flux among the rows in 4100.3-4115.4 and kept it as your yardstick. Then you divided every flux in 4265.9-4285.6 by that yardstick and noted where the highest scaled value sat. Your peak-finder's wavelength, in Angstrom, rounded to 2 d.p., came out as 4268.87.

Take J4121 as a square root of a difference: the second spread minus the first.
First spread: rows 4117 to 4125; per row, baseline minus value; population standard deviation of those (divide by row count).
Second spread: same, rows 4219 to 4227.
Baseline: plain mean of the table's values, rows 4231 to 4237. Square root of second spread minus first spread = 0.92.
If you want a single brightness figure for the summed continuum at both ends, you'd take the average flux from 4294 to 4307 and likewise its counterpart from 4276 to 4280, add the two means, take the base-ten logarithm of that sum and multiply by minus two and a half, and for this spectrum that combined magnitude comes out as -6.17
